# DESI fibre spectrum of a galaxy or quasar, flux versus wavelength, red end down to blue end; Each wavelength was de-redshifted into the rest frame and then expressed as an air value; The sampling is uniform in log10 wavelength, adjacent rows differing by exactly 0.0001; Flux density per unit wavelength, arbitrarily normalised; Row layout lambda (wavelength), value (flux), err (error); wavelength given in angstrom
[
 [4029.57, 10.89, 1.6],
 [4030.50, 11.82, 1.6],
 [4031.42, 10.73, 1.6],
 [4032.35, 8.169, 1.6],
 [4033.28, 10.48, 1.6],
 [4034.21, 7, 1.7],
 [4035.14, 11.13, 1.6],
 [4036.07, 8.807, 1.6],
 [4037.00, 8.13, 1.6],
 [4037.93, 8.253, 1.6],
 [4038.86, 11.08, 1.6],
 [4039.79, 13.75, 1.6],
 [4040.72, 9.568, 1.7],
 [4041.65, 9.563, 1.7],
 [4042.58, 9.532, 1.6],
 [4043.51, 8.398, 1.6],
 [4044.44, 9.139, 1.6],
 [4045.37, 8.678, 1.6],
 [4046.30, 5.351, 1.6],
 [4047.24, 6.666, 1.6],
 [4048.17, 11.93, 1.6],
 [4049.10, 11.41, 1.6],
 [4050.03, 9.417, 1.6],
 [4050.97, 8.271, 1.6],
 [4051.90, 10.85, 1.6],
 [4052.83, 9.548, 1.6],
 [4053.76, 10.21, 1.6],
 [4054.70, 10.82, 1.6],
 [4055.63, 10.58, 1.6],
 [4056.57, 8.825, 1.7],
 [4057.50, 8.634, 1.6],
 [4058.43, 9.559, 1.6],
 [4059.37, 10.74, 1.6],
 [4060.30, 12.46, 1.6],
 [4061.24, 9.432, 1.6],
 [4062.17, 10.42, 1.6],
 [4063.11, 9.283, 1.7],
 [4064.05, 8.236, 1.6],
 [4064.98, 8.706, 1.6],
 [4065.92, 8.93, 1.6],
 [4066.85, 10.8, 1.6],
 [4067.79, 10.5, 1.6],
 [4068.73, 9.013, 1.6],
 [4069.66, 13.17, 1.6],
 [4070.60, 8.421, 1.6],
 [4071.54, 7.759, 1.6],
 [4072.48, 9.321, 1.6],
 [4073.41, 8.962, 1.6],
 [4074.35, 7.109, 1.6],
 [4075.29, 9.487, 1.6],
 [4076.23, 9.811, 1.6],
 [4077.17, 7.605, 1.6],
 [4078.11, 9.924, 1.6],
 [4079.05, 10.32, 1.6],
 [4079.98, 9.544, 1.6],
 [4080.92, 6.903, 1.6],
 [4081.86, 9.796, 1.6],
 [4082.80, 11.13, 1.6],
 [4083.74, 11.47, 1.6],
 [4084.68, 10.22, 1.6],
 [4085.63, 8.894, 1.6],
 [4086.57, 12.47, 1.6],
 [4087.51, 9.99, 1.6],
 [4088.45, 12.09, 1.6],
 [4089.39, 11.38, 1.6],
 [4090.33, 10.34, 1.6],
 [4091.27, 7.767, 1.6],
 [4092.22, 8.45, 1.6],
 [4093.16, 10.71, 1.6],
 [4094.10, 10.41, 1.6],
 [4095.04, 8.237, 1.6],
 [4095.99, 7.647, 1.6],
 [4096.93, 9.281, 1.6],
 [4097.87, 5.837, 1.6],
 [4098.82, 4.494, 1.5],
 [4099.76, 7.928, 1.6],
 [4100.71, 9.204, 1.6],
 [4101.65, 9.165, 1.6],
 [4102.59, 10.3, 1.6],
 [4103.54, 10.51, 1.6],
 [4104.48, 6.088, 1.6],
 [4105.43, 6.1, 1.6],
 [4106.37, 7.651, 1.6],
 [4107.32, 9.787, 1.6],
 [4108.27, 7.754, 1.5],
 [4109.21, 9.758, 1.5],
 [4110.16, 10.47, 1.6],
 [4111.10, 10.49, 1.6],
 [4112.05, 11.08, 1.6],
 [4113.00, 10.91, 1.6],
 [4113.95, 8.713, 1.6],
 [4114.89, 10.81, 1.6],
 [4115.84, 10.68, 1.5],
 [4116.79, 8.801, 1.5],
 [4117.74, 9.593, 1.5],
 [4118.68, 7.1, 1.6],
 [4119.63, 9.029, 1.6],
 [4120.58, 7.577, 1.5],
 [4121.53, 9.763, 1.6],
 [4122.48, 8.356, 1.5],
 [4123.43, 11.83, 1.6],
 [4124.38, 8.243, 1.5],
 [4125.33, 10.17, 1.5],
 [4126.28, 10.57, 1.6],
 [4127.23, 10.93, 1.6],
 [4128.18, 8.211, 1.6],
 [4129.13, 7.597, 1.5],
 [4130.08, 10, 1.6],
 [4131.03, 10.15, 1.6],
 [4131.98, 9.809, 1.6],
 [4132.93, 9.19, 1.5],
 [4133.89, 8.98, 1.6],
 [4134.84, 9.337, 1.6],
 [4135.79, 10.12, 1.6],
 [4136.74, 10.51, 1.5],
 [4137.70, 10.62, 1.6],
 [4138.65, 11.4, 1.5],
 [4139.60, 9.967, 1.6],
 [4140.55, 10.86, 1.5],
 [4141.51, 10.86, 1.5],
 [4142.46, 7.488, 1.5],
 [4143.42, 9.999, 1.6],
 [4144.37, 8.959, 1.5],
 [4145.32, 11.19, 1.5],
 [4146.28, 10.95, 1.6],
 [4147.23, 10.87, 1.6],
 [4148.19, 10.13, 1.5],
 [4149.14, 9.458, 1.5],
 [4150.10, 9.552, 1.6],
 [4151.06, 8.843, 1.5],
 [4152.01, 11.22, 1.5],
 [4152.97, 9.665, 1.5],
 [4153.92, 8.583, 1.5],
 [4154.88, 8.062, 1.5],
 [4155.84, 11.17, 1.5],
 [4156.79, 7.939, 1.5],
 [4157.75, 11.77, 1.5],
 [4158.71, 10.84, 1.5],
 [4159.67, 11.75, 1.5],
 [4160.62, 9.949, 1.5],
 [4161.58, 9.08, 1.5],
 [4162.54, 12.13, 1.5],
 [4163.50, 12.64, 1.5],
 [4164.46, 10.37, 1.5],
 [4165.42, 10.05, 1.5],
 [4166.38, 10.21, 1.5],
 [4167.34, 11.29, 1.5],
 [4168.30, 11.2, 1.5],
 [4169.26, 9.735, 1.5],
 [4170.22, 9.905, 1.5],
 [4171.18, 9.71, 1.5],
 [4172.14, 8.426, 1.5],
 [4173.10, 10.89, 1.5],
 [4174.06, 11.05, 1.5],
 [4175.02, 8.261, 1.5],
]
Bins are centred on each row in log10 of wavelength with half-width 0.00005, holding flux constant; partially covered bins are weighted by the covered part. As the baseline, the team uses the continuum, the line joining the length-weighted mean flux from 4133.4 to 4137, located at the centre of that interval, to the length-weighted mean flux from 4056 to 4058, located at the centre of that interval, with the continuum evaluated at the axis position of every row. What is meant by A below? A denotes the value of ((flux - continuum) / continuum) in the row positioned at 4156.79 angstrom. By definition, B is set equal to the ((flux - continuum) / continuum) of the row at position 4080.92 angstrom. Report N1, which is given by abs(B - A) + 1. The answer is 1.04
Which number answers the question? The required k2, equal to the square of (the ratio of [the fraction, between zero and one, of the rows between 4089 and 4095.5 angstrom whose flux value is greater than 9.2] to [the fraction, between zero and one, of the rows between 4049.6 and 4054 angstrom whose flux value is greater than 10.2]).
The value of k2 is 2.0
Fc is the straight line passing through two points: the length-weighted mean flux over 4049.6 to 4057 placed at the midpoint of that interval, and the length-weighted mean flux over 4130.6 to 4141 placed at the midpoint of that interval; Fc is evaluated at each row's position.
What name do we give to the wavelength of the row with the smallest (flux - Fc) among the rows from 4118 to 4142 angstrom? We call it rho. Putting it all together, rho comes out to 4118.68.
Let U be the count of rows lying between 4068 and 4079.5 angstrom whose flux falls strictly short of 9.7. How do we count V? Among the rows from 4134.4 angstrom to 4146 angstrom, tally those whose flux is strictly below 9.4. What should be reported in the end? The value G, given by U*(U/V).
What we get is 21.3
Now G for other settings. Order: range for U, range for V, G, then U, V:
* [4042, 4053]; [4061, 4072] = 11.6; 9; 7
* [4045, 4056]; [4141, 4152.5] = 12.0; 6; 3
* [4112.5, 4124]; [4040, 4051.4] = 8.2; 7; 6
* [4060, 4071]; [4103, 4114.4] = 9.8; 7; 5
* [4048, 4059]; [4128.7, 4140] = 9.0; 6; 4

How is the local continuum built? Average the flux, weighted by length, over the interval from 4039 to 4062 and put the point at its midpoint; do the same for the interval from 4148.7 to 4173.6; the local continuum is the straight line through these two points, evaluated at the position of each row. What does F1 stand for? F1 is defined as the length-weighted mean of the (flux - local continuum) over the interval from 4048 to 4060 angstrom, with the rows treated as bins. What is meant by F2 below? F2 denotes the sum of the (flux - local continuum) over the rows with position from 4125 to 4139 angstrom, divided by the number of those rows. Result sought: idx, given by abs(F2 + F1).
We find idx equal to 0.06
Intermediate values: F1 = 0.28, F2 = -0.22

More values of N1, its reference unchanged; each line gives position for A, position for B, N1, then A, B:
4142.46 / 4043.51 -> 1.20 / -0.2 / -0.03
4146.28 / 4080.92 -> 1.36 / 0.1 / -0.24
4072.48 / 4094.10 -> 1.09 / 0.0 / 0.13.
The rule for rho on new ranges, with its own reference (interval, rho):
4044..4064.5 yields 4046.30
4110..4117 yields 4113.95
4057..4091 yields 4080.92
